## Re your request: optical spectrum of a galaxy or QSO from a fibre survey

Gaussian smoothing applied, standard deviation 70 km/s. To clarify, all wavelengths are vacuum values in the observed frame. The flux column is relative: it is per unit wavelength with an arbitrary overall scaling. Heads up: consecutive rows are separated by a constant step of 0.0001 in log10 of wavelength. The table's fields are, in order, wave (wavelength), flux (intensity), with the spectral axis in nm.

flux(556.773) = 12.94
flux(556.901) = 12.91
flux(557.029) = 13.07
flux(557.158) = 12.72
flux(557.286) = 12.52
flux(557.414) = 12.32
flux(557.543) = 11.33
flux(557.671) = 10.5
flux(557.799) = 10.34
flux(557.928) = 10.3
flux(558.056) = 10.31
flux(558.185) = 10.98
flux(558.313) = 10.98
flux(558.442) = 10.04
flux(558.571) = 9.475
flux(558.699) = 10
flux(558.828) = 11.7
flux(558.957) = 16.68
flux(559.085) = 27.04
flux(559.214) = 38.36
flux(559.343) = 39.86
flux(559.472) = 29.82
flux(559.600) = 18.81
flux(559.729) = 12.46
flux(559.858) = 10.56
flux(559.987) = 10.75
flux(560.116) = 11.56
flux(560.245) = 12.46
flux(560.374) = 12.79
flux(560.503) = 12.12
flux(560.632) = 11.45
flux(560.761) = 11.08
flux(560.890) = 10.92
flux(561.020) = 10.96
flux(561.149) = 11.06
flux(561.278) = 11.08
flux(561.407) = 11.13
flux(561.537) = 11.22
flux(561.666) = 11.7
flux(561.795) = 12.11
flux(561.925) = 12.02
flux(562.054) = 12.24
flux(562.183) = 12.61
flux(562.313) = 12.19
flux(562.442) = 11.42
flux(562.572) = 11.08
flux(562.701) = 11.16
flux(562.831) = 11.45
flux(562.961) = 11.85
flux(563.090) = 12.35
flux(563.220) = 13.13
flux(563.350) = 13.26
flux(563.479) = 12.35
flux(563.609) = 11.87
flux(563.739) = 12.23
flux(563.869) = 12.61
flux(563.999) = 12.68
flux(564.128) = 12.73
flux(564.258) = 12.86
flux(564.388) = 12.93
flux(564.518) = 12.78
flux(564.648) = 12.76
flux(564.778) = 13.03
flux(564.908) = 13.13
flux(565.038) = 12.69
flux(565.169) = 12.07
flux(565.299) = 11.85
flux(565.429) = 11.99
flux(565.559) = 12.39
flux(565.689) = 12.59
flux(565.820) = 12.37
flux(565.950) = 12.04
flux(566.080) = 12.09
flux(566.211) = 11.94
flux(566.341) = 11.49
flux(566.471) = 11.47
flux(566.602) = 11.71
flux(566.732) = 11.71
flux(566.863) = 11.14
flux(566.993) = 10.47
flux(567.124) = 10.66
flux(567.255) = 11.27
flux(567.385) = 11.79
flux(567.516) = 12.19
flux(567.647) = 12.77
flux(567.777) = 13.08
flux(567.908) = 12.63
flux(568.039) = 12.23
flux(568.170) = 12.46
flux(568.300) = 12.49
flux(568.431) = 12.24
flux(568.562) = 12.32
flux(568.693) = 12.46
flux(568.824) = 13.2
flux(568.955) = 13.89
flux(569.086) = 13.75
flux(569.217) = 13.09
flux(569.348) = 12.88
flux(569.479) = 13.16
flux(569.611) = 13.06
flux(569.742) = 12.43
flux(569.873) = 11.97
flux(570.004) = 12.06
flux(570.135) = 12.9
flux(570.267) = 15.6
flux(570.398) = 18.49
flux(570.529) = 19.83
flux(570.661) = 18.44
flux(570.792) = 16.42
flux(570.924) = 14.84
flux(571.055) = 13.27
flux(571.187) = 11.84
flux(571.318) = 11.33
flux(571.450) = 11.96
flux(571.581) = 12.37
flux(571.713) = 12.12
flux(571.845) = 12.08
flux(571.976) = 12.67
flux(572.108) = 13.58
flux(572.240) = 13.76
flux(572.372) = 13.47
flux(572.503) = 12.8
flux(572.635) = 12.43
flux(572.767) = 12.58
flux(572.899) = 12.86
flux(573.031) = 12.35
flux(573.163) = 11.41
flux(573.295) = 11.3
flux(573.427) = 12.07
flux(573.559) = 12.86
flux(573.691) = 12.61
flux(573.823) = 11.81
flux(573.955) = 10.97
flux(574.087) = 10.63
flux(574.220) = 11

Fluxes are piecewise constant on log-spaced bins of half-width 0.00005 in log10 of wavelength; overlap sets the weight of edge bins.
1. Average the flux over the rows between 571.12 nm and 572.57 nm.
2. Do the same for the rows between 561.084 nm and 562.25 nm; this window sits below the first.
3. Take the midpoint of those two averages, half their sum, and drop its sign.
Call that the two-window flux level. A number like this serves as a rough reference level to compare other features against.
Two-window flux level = 12.1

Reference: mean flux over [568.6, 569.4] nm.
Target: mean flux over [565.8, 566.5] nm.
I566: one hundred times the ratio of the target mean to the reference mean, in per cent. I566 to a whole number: 90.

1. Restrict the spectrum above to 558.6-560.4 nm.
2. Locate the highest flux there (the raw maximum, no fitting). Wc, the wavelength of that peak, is 559.343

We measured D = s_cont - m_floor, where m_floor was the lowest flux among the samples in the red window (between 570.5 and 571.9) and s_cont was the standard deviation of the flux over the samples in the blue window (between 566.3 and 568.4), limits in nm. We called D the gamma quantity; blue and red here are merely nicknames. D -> -10.6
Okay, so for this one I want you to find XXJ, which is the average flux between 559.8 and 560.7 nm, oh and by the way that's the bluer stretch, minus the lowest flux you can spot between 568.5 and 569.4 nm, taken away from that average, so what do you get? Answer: -0.6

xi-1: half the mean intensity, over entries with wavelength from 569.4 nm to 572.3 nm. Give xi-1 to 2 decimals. 6.91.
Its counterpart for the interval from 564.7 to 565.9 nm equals 6.23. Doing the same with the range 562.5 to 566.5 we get 6.15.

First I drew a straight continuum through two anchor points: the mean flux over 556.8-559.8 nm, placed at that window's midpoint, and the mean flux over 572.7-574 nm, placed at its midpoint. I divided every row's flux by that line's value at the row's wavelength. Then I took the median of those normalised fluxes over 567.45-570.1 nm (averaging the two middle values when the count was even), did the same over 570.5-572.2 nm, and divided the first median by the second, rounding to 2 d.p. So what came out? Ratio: 0.93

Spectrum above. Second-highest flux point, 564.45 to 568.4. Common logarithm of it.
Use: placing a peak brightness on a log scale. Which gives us 1.12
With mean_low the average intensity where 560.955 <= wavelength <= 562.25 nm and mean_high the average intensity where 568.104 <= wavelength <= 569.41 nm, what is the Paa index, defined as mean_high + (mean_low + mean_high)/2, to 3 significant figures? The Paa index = 25.1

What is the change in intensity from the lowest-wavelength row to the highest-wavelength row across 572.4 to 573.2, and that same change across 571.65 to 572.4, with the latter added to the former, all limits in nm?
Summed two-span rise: 0.0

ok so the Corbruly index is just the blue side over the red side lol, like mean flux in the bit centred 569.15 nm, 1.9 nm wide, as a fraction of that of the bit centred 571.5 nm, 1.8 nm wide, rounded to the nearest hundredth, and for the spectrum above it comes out 0.95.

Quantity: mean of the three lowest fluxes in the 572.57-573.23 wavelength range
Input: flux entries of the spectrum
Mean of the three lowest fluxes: 12.1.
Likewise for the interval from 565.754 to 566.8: 11.6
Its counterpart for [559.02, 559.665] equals 25.2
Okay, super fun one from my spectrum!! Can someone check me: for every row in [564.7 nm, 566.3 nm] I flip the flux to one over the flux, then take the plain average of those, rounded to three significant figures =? 0.0811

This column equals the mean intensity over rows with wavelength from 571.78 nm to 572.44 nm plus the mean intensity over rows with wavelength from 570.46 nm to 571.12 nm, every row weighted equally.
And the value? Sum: 30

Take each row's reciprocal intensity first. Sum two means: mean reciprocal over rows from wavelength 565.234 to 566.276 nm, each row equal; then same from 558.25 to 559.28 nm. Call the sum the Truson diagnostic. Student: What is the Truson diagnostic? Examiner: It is 0.158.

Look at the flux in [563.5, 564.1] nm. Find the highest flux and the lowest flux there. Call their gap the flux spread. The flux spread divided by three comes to 0.27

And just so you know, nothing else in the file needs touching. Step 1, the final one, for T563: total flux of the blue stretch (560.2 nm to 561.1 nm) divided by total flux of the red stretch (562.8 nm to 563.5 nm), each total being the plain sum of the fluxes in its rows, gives 1.1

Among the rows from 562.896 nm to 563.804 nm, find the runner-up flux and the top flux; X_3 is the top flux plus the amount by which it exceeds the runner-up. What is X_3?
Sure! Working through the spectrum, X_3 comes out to 13.4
